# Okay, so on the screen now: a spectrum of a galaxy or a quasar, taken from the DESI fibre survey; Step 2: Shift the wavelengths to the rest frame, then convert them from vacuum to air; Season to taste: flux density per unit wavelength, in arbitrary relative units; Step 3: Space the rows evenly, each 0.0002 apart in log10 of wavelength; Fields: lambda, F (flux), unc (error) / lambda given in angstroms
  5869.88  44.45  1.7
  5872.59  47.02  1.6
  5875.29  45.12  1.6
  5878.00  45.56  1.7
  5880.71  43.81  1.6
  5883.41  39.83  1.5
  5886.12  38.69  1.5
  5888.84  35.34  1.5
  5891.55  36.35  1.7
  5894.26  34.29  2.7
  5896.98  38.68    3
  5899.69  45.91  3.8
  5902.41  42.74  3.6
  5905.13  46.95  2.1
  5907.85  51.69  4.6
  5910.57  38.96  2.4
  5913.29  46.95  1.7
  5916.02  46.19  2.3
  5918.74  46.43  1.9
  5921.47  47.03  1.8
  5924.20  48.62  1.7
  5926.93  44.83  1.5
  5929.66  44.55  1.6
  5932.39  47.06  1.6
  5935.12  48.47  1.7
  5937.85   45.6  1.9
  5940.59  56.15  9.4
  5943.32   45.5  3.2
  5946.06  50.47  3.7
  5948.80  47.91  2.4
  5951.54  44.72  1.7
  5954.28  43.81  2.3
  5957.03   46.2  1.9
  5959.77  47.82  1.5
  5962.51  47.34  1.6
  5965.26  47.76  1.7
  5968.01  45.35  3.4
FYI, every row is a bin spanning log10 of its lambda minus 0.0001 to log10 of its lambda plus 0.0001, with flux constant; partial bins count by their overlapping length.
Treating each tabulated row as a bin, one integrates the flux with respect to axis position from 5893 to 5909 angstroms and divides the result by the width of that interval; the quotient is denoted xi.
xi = 43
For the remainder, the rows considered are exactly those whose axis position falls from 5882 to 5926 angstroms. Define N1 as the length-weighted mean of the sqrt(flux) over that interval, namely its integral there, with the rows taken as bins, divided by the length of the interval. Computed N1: 6.5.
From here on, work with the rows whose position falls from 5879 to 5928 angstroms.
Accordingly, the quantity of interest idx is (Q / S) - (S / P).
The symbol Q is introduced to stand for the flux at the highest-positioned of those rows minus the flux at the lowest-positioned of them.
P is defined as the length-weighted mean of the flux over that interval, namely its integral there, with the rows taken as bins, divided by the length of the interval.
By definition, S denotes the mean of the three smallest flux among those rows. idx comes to -0.79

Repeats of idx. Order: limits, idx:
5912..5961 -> -0.92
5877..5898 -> -1.10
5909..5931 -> -0.81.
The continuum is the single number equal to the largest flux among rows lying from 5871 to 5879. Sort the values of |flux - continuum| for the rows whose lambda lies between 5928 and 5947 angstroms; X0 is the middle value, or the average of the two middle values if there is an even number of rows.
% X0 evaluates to 1.5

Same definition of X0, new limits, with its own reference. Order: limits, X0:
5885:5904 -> 8.3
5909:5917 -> 0.8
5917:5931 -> 1.6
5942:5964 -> 1.2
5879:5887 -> 7.2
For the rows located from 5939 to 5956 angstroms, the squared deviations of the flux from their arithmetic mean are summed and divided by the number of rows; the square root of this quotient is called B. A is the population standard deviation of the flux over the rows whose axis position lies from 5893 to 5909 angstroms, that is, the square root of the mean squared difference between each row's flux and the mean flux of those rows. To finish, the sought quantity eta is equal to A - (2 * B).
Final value -2.8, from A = 5.68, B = 4.22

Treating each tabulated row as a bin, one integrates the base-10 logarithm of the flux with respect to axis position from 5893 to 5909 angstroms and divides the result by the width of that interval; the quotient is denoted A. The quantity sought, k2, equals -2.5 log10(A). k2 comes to -0.532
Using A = 1.63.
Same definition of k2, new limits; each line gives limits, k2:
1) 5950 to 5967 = -0.553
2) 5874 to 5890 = -0.521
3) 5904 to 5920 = -0.552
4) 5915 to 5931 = -0.554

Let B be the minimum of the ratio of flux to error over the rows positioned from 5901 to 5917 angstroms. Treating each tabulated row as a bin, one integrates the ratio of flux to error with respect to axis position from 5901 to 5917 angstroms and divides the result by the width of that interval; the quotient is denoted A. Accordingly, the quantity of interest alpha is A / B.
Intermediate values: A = 18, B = 11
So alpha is 1.62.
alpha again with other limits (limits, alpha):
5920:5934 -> 1.08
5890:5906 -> 1.30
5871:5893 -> 1.22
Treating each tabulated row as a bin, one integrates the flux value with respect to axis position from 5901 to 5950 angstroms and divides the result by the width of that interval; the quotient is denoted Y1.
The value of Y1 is 47.0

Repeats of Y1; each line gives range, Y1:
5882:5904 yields 39.1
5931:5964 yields 47.6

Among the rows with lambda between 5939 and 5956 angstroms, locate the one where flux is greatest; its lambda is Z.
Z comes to 5940.59 angstroms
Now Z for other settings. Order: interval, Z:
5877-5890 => 5878.00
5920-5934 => 5924.20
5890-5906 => 5905.13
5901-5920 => 5907.85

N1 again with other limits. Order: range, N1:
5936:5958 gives 6.9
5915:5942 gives 6.9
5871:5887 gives 6.6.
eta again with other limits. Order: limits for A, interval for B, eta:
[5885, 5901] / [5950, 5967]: 0.7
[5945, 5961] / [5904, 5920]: -5.3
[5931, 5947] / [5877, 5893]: -3.7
